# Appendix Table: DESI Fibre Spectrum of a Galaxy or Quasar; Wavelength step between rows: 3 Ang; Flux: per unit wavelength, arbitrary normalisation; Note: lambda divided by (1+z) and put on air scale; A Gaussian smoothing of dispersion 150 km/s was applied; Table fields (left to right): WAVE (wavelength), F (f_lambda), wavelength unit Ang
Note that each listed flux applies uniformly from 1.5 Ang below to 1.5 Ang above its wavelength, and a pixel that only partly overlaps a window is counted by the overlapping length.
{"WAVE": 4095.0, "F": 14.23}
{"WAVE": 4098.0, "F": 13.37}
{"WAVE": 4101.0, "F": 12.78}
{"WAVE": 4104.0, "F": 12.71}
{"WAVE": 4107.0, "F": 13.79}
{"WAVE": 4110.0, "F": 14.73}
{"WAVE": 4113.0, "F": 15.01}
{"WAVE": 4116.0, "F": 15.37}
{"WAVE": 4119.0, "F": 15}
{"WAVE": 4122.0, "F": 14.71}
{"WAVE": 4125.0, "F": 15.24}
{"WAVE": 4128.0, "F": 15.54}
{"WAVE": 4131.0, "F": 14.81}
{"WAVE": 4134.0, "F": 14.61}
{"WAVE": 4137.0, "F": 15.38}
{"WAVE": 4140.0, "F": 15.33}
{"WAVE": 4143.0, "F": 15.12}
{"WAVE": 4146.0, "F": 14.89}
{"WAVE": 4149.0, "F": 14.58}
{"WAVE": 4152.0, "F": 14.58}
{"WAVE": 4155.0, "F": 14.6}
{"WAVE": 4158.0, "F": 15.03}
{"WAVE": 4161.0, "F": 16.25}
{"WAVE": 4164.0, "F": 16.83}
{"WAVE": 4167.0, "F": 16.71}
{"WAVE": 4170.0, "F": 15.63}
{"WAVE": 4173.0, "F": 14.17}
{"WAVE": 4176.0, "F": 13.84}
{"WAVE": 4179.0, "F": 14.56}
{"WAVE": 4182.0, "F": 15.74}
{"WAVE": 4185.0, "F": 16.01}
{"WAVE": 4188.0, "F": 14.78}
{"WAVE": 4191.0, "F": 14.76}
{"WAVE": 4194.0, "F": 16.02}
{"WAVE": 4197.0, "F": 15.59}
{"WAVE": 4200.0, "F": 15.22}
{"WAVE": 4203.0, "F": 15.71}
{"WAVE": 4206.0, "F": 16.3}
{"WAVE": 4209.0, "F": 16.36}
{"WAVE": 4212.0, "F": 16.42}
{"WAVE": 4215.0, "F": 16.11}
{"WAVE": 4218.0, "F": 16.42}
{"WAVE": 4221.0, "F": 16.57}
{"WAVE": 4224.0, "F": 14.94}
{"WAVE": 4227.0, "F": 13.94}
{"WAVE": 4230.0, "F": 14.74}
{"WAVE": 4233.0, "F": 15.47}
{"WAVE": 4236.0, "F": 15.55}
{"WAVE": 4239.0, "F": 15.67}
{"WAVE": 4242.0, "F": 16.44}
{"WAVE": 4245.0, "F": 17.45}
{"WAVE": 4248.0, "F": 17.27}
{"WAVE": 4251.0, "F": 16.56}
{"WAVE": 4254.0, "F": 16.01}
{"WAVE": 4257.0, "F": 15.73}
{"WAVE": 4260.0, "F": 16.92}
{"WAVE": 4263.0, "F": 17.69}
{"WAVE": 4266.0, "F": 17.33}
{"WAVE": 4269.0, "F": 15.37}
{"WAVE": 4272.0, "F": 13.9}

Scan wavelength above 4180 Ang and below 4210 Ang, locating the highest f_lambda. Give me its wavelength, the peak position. 4209.0 Ang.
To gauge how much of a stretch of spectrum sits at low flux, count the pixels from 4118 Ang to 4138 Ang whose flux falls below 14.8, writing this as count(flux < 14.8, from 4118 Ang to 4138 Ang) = 2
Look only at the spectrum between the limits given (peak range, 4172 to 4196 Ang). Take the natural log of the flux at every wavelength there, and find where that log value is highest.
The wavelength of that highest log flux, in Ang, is 4194.0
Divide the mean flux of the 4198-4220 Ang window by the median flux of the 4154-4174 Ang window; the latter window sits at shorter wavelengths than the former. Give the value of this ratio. 1.03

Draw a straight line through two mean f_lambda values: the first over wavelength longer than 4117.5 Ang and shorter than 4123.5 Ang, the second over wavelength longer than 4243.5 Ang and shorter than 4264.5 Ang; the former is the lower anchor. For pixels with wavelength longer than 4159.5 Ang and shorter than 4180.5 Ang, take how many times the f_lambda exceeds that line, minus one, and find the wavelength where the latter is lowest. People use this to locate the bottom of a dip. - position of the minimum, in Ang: 4176.0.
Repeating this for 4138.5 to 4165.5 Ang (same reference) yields 4155.0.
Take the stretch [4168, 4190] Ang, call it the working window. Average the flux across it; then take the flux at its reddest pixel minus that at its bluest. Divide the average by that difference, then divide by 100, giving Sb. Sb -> -0.176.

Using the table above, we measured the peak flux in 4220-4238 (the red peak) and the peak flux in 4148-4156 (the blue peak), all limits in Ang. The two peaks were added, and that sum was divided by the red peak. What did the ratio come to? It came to 1.88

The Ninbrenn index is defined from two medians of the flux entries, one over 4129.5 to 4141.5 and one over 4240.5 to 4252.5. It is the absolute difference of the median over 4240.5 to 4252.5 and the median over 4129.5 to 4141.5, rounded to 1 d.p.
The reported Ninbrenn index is 1.8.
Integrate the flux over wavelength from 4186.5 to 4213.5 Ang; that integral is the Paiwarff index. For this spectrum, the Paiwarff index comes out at 423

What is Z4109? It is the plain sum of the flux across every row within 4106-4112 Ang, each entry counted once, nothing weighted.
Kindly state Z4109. 28.5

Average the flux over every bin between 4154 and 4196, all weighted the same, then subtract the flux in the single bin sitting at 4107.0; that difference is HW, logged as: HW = 1.6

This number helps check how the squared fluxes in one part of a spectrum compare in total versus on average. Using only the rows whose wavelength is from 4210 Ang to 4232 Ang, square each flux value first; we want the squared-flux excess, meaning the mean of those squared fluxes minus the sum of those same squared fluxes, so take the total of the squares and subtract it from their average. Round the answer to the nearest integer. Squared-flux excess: -1464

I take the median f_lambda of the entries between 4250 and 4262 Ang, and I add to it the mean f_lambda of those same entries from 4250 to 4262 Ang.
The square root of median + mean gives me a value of 5.71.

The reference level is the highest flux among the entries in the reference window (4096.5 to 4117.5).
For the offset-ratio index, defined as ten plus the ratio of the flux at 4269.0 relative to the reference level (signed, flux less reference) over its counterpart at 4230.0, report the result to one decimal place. 10.0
